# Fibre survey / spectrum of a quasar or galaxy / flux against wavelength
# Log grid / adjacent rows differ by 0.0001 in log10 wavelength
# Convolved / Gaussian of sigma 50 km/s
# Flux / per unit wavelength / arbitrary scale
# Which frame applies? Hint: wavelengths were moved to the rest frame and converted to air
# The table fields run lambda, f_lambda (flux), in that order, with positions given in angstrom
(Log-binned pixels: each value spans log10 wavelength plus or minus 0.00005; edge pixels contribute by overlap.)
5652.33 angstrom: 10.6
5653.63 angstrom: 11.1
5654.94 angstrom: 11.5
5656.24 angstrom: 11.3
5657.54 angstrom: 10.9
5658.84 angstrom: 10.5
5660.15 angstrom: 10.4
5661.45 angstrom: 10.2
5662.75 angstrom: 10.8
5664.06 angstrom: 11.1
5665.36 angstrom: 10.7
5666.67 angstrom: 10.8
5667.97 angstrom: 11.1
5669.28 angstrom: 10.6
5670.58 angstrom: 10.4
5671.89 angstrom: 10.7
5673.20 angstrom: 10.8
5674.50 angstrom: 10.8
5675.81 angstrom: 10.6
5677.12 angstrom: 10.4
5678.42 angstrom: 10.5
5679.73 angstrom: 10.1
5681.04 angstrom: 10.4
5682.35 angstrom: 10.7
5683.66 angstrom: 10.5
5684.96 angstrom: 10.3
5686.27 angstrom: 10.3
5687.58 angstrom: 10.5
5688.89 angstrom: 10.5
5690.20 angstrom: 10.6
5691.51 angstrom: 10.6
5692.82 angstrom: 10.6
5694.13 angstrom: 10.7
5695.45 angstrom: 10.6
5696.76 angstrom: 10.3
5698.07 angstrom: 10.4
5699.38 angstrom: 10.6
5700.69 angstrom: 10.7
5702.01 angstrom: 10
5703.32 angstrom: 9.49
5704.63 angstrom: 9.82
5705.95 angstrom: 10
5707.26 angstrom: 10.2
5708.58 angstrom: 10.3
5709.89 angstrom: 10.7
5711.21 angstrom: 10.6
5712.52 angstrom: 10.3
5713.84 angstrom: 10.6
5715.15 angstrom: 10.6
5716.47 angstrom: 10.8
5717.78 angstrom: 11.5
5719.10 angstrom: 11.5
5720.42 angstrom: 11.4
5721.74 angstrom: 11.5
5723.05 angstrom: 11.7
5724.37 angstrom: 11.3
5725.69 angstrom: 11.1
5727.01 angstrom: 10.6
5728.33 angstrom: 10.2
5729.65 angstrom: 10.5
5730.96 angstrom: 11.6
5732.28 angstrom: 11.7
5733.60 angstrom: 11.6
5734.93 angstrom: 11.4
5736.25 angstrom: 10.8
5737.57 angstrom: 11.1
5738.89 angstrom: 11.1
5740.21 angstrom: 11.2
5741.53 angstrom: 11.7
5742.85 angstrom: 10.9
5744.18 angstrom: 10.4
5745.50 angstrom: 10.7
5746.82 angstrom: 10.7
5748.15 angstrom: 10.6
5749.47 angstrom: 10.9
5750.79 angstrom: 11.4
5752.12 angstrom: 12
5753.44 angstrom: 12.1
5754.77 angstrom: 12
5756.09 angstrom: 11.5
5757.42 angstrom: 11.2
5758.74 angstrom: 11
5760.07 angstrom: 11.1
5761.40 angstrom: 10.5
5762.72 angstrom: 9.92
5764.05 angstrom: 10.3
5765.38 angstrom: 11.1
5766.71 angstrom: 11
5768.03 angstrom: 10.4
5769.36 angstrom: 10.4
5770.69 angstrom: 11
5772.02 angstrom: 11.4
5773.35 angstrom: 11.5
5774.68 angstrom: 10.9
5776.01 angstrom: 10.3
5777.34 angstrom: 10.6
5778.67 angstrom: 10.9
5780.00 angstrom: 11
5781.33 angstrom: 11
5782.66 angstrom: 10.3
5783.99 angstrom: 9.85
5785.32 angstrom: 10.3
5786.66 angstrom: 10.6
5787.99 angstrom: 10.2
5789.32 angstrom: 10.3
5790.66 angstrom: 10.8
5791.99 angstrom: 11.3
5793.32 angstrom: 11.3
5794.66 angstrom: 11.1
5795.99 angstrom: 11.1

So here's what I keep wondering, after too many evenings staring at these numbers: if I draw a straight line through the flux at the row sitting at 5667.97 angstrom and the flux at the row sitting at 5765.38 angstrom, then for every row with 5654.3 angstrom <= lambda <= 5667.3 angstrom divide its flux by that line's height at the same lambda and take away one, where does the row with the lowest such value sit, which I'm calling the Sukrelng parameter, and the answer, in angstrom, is 5661.45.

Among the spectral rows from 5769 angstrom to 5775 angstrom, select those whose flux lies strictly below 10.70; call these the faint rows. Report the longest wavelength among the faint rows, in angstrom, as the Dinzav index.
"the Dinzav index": 5769.36 angstrom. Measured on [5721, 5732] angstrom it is 5729.65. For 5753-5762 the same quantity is 5761.40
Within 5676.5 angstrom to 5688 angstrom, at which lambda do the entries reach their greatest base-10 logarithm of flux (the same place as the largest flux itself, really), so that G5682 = 5682.35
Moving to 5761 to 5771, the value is 5765.38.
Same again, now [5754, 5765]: 5754.77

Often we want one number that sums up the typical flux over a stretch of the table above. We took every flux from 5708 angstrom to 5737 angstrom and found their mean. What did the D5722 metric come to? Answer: 11.0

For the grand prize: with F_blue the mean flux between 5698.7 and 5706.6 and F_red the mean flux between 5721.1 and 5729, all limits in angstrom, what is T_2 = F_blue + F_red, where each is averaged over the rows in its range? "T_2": 21.2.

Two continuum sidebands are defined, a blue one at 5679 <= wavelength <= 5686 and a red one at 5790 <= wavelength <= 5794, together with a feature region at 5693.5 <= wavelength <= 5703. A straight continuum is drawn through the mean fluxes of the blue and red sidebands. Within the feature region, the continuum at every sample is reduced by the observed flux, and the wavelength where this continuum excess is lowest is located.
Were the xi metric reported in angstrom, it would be 5694.13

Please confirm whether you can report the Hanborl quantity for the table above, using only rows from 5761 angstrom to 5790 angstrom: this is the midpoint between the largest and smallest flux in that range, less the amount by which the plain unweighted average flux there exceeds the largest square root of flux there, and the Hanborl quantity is 3.44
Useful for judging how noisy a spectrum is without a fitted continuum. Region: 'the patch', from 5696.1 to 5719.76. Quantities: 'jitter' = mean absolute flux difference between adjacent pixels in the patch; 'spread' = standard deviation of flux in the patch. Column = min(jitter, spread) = 0.26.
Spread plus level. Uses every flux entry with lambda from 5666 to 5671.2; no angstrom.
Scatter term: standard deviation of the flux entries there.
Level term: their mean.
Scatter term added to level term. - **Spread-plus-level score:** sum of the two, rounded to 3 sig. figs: 11.0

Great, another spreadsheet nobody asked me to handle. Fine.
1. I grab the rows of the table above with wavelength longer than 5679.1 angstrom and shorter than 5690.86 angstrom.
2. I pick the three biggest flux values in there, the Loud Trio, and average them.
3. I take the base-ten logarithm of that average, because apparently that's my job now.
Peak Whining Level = 1.03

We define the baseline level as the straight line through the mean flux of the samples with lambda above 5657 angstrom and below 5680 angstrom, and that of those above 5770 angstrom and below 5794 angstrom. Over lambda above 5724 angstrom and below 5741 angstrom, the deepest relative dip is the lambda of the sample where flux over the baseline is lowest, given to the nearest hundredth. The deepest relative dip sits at 5728.33 angstrom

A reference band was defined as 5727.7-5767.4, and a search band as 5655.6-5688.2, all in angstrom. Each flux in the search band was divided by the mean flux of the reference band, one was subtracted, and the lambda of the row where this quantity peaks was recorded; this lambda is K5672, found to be 5656.24 angstrom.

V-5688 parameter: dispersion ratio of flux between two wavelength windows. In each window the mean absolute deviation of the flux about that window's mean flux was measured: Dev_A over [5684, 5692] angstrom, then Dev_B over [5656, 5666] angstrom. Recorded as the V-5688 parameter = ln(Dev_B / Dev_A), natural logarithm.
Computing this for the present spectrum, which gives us 1.0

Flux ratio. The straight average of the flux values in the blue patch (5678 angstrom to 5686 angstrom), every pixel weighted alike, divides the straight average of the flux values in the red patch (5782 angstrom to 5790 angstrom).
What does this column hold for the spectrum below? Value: 0.98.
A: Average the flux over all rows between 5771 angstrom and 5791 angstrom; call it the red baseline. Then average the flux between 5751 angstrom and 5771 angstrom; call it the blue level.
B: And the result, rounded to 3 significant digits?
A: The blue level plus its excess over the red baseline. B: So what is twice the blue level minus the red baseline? 11.4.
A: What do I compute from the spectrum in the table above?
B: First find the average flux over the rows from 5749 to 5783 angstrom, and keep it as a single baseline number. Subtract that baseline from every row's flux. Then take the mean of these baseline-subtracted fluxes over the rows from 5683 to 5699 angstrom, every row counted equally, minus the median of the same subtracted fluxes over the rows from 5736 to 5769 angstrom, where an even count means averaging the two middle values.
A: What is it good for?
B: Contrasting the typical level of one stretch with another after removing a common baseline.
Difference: -0.51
